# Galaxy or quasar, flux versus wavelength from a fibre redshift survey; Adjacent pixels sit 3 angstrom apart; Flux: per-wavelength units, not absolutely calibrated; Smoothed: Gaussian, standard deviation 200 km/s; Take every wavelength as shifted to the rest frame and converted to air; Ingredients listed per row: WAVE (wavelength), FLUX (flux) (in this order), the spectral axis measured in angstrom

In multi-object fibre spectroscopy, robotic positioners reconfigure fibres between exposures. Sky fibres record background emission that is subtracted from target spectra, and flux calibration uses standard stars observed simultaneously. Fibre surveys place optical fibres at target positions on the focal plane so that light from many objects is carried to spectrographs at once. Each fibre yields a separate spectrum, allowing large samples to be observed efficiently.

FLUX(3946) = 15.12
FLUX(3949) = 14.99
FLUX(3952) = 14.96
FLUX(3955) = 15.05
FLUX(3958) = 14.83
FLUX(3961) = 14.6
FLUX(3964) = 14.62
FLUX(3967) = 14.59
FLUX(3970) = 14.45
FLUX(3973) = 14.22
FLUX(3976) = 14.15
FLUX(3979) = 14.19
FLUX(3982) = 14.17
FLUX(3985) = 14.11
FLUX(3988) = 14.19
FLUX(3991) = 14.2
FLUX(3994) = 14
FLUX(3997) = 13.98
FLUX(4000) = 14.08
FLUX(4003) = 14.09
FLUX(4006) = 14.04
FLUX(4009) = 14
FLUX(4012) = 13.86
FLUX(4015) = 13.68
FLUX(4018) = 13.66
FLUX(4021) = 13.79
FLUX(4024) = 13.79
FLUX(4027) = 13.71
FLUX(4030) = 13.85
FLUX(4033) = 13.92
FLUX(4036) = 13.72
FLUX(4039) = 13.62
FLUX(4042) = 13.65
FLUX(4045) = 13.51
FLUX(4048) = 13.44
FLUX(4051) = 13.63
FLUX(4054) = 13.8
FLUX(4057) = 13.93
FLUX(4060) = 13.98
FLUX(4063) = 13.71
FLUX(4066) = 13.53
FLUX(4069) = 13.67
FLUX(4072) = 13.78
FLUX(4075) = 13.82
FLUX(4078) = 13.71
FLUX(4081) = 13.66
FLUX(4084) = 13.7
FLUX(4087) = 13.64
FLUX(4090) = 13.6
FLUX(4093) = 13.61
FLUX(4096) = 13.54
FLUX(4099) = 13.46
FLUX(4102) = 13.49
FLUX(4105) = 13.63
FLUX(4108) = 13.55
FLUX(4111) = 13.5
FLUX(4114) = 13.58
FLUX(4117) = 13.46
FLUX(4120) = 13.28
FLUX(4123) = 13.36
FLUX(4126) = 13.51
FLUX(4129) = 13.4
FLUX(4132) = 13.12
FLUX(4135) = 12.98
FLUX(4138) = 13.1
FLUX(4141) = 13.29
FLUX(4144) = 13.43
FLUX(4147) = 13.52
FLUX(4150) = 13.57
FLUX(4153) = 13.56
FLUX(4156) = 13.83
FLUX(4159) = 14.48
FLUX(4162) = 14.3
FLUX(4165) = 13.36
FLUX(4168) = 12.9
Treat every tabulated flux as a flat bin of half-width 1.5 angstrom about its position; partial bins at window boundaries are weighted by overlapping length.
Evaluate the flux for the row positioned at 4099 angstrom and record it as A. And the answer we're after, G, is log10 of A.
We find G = 1.13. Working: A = 13.46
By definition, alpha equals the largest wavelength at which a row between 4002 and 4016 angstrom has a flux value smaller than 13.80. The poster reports 4015 angstrom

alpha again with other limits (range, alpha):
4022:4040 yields 4039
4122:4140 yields 4138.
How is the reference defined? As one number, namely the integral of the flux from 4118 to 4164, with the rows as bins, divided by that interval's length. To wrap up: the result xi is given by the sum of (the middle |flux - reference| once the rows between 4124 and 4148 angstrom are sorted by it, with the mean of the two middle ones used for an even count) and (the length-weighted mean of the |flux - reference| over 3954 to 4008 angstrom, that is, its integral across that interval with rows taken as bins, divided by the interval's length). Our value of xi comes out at 1.0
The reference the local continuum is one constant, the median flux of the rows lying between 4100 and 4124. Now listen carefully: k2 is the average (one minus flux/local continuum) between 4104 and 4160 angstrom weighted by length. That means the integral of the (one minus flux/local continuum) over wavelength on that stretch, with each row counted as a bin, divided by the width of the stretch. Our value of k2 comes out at 0.002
